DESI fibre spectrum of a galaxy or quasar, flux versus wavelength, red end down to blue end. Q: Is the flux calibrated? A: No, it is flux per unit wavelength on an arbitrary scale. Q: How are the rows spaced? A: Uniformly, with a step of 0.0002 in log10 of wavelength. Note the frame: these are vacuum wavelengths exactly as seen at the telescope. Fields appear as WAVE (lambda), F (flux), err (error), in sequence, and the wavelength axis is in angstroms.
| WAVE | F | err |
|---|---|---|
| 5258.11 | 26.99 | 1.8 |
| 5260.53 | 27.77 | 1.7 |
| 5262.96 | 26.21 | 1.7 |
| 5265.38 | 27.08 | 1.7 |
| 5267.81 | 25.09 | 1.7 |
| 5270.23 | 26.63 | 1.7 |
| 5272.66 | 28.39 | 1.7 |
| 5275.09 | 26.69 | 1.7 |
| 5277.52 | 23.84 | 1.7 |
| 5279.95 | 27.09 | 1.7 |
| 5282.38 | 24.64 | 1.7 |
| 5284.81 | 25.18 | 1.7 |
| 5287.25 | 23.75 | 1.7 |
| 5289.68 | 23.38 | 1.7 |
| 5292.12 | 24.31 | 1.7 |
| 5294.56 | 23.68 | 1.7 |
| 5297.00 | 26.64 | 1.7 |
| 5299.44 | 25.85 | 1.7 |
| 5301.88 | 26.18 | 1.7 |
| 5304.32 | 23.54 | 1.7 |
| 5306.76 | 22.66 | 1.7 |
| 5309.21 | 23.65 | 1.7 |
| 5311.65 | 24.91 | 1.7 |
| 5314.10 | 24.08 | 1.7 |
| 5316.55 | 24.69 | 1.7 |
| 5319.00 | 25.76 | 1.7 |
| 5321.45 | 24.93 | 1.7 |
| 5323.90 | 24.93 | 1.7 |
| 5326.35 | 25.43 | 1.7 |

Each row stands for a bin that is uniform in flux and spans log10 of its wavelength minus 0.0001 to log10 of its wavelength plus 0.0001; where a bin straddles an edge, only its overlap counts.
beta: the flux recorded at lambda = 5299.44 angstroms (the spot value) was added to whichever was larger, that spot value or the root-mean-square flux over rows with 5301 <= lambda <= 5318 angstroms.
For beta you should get 52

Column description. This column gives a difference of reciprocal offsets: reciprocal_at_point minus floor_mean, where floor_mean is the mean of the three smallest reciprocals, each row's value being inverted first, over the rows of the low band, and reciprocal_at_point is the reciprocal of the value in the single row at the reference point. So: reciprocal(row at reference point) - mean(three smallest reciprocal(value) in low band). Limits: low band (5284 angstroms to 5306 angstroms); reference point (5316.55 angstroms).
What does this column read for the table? 0.002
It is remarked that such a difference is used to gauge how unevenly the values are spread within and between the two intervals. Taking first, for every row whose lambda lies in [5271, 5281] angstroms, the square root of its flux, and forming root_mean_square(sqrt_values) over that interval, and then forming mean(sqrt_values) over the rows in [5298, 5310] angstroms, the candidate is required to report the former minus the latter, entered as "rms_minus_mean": 0.21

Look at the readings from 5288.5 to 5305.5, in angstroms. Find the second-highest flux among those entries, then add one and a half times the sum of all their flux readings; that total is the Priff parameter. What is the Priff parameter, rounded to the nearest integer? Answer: 287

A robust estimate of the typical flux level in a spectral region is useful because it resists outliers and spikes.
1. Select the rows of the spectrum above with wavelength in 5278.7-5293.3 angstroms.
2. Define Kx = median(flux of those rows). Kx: 24.5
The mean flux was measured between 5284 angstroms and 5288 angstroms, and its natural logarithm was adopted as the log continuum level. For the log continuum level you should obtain 3.20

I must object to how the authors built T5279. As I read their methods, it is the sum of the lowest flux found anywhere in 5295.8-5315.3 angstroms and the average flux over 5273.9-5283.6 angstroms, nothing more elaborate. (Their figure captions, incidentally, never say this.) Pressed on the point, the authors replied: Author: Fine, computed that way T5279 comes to 48.2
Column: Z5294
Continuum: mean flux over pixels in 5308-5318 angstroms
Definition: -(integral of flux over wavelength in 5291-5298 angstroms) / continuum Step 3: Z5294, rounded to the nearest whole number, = -7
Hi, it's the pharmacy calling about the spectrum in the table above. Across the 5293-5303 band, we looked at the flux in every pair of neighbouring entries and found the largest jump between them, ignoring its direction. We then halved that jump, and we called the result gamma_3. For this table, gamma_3 1.48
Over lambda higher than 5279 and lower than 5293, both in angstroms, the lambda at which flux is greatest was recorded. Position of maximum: 5279.95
